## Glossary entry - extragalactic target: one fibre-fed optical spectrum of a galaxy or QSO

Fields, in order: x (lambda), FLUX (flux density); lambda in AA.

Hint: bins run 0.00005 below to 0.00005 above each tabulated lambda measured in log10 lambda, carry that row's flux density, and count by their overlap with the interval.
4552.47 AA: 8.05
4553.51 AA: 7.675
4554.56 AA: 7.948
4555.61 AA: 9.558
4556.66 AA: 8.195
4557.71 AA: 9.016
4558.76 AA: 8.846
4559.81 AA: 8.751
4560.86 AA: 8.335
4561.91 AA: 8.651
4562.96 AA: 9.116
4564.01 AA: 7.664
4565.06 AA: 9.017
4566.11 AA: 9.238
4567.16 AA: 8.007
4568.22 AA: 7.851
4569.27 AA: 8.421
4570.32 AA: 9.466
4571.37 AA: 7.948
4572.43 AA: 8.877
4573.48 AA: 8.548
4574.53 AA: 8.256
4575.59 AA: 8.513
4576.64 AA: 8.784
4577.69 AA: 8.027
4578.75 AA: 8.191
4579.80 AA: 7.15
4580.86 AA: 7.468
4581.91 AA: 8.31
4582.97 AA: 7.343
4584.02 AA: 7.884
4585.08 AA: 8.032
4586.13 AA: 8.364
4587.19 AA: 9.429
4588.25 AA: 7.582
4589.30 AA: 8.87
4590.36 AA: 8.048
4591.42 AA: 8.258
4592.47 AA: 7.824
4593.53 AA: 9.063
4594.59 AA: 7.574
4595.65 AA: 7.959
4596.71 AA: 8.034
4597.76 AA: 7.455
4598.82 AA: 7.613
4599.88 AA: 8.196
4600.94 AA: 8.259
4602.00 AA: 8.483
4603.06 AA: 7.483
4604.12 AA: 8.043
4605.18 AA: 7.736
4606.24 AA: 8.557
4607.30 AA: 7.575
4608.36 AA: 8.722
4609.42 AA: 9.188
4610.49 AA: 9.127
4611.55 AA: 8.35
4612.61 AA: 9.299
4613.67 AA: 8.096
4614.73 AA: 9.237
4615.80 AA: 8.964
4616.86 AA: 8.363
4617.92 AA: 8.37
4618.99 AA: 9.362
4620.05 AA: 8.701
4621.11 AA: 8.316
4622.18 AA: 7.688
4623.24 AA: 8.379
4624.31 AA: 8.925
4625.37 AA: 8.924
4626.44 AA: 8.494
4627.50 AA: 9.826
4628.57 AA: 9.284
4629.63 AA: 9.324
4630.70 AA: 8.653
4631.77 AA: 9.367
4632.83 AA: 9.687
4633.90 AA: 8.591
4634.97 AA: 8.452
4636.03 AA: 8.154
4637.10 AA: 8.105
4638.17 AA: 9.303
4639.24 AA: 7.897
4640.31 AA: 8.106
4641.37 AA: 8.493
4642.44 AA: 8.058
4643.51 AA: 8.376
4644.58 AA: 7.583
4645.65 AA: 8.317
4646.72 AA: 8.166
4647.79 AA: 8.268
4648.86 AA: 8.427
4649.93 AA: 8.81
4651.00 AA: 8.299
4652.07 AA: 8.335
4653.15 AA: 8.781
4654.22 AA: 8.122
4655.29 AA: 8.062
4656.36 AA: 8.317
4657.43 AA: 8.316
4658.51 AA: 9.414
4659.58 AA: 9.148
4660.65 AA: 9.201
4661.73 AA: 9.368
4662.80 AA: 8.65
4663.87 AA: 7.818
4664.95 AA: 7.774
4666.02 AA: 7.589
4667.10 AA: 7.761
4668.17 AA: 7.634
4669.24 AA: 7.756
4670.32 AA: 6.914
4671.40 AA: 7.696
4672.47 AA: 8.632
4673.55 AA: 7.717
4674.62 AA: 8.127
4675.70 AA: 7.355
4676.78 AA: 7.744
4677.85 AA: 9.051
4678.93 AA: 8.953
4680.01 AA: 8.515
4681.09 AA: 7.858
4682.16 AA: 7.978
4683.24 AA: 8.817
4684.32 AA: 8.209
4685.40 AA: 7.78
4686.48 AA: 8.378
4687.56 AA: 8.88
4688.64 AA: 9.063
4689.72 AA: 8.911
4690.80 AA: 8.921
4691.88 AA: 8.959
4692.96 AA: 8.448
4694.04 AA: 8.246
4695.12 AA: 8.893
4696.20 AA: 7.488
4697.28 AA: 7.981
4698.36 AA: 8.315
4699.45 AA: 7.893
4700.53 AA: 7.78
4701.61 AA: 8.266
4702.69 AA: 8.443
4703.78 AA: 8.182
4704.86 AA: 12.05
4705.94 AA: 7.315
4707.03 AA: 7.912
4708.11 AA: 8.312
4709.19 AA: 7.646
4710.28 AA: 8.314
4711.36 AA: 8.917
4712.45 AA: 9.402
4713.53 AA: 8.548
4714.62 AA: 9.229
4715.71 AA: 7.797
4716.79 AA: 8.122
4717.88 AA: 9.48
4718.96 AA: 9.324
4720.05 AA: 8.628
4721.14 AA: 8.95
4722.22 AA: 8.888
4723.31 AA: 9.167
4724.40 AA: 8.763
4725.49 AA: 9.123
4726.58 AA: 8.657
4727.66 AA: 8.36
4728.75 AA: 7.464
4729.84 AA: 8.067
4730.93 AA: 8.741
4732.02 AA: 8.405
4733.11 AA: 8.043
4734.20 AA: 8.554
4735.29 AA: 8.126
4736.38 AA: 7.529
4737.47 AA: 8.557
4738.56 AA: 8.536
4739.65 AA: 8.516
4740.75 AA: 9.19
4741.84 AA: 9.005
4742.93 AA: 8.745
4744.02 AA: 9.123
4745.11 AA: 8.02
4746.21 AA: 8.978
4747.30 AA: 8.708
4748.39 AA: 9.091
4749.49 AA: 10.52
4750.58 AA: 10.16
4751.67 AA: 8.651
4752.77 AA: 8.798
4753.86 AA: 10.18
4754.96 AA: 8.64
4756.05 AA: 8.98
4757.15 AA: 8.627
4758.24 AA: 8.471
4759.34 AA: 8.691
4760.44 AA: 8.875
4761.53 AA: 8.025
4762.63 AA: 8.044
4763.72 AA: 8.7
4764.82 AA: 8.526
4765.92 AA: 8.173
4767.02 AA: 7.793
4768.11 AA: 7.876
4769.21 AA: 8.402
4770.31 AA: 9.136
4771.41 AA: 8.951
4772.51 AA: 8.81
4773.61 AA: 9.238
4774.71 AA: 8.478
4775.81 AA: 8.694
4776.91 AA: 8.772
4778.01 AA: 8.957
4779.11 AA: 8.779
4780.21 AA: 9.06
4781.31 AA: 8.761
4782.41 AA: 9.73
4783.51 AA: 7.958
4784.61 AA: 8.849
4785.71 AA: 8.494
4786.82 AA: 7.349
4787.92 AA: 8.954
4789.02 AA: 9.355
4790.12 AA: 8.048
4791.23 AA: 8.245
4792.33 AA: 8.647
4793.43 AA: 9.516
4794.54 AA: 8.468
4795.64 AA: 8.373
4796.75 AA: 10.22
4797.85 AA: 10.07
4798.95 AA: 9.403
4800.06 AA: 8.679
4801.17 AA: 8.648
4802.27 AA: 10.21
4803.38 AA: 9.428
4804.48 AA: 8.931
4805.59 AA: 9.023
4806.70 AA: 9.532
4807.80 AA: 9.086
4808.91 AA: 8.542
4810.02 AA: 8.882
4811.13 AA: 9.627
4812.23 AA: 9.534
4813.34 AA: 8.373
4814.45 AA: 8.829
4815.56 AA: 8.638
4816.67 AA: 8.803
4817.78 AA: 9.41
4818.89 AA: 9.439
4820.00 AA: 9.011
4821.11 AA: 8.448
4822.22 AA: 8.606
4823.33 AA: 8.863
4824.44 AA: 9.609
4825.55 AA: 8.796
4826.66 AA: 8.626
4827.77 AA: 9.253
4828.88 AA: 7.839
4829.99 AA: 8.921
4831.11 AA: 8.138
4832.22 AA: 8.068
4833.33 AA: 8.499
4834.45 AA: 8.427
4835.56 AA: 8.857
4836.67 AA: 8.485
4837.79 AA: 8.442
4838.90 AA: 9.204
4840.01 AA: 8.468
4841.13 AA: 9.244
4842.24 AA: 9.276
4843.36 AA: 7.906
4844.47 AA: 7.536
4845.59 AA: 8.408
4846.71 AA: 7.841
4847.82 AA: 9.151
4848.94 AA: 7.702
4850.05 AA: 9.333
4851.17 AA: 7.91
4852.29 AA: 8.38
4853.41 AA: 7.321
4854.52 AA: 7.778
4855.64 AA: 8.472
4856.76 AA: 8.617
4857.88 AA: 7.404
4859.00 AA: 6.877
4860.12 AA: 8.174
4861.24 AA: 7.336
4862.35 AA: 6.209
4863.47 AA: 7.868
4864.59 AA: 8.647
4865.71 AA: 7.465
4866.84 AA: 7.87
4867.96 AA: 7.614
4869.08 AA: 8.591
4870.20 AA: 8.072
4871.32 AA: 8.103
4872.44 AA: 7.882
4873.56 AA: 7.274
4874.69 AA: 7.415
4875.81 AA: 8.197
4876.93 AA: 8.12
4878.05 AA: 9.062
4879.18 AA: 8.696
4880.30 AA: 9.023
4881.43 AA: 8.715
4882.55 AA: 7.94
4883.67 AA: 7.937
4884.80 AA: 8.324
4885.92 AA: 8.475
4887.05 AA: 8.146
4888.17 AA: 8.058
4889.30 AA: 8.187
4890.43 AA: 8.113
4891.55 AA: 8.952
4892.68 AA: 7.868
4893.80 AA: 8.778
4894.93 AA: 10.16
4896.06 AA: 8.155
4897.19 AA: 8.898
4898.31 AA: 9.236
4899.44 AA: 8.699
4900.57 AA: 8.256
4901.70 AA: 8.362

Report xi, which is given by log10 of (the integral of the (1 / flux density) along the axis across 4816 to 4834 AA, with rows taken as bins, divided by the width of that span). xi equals -0.942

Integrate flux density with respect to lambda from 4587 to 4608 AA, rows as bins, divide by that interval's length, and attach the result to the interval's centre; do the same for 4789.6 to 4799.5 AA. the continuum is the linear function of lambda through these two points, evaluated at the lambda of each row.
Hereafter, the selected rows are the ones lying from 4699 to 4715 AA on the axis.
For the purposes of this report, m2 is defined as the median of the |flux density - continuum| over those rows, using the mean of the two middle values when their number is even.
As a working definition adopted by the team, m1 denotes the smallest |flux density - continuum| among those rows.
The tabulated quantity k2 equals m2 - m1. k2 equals 0.5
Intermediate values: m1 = 0.08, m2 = 0.60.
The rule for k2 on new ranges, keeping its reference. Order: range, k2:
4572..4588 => 0.5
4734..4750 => 0.2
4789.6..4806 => 0.5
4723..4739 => 0.3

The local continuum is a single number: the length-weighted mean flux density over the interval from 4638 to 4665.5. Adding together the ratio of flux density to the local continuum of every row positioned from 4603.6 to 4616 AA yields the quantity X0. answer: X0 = 12.2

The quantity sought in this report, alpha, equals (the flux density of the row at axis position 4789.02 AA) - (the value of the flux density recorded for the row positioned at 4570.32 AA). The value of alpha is -0.1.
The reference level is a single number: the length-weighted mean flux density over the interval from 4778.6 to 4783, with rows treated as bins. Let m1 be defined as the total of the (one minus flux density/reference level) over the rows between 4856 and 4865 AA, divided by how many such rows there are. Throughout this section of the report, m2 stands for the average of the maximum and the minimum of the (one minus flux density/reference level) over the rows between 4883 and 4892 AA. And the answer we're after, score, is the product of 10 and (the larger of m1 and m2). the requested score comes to 1.6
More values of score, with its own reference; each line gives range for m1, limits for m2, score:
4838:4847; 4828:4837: 0.8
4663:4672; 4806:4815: 1.6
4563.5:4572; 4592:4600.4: 0.9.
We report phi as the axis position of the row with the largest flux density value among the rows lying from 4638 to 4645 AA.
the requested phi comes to 4638.17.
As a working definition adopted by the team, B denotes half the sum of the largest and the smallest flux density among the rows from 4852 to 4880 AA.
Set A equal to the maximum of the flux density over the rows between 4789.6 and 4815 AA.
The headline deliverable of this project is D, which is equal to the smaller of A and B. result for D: 7.64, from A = 10.22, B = 7.6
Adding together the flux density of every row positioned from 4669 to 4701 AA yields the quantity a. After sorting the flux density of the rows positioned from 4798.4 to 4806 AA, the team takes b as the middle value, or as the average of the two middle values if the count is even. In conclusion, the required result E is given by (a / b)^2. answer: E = 751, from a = 247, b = 9.0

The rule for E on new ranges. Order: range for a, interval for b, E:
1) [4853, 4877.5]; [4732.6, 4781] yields 388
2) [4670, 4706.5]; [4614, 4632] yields 1011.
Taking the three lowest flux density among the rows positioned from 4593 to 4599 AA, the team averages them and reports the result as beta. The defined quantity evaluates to 7.55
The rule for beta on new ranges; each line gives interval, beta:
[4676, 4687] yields 7.79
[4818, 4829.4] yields 8.30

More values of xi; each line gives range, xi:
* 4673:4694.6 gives -0.922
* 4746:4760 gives -0.958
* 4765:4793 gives -0.934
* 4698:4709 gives -0.918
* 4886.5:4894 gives -0.917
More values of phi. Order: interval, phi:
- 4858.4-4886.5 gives 4878.05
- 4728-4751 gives 4749.49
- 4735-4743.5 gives 4740.75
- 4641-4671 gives 4658.51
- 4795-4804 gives 4796.75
